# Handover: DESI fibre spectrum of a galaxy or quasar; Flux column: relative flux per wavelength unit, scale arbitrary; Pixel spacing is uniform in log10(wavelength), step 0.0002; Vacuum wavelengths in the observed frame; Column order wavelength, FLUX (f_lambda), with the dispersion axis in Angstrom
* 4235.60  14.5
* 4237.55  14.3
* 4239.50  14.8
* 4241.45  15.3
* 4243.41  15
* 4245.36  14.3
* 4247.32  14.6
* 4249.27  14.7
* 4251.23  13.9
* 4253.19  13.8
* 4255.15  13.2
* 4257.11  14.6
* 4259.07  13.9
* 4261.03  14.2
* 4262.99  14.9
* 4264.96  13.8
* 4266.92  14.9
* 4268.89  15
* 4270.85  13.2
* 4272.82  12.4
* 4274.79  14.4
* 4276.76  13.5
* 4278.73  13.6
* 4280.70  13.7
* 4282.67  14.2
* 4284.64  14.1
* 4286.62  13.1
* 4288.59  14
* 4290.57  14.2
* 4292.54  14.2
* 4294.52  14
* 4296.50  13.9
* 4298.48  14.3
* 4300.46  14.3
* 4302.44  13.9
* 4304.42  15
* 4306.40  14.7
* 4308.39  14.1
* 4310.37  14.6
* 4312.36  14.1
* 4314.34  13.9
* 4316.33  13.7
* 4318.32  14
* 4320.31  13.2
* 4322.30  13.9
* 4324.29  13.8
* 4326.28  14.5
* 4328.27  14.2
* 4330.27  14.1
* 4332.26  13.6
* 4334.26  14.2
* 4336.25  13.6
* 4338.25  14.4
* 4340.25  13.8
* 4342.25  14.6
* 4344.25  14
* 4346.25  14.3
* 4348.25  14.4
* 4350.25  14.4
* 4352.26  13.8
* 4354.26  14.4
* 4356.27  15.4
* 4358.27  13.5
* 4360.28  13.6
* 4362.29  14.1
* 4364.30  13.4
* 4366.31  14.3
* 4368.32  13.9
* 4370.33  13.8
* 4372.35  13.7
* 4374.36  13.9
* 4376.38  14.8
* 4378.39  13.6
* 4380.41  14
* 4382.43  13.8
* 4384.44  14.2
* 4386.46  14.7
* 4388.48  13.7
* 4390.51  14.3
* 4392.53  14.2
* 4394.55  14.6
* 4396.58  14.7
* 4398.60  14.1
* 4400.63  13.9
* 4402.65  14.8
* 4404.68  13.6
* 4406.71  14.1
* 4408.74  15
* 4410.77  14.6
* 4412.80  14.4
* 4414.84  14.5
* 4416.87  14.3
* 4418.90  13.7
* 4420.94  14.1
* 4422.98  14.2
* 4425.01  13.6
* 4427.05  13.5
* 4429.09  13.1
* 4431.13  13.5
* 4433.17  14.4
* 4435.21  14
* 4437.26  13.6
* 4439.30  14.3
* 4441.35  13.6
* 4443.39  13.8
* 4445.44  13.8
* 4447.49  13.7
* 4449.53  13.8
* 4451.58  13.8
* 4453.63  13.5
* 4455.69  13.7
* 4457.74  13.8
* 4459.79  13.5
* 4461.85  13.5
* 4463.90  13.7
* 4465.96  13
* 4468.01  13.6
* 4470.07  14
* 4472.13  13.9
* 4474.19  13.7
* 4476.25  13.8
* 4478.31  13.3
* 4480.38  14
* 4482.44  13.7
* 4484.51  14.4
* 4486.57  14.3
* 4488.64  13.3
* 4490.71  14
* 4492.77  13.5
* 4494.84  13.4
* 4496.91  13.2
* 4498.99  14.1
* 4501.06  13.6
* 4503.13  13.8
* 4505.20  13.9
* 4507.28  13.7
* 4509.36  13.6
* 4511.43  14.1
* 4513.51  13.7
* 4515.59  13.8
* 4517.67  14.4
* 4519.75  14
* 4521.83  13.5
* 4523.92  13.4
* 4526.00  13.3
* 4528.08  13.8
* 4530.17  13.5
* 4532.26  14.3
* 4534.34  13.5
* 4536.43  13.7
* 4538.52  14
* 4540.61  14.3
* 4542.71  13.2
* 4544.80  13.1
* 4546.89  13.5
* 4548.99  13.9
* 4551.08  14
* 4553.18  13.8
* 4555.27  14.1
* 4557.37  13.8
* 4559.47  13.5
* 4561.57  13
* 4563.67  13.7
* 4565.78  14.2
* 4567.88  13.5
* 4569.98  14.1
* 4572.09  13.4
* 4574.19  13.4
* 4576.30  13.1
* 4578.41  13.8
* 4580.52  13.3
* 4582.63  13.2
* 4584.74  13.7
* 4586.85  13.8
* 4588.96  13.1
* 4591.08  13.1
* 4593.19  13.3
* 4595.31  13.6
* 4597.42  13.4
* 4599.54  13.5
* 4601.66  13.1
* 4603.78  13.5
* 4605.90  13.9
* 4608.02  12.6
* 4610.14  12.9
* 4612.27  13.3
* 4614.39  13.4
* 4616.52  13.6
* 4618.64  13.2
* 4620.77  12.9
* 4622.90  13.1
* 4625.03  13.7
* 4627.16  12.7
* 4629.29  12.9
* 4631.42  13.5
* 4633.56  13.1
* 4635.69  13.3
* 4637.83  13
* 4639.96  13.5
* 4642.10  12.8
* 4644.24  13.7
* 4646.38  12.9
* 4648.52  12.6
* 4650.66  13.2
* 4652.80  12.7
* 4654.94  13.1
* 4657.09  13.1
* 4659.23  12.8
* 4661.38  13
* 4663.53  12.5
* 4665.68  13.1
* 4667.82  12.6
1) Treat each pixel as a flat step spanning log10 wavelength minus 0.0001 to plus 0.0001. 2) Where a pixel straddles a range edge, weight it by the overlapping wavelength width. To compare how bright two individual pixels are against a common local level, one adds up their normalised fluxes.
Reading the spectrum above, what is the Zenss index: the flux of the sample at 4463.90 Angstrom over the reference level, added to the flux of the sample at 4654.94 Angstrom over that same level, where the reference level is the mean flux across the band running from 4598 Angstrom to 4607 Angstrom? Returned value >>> 1.99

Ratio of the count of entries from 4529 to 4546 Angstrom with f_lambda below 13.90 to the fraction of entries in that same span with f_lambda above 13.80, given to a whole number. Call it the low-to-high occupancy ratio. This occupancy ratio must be 13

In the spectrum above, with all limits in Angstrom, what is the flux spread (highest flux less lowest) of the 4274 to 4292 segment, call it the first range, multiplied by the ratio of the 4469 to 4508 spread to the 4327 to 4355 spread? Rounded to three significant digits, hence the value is 1.56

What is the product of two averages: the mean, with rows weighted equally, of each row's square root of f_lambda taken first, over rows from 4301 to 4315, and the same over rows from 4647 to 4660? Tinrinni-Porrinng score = 13.6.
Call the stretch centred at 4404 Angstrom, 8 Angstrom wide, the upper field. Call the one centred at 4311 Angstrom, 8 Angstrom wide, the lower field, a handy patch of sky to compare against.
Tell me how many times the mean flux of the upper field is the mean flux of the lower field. 0.995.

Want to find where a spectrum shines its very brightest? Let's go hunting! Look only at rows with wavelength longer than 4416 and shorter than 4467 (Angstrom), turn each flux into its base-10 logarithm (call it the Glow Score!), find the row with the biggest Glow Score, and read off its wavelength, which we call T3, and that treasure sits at 4433.17 Angstrom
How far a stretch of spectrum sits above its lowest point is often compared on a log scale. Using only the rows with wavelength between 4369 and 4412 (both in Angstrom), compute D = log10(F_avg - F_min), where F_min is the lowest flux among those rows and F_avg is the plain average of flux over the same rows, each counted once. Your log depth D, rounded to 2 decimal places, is -0.23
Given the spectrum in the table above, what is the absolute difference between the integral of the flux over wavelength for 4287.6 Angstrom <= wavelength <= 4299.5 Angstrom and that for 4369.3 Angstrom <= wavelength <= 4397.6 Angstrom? 232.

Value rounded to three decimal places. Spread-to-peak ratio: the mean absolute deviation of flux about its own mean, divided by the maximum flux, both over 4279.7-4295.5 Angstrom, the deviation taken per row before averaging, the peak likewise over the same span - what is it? 0.019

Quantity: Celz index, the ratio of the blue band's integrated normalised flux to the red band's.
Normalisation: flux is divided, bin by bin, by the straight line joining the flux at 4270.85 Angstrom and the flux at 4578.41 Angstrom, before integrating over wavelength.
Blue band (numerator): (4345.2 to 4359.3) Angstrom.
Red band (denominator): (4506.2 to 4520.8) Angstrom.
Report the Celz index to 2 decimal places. 1.02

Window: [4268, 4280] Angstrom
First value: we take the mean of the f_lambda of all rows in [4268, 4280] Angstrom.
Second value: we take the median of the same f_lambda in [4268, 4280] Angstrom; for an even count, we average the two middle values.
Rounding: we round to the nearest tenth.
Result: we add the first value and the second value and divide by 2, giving 13.6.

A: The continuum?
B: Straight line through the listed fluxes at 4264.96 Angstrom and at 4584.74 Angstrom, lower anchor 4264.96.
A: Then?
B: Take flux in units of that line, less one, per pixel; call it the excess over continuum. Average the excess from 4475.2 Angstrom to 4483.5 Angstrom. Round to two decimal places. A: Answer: 0.00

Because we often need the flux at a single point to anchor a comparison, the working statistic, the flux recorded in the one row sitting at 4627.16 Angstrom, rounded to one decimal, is 12.7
